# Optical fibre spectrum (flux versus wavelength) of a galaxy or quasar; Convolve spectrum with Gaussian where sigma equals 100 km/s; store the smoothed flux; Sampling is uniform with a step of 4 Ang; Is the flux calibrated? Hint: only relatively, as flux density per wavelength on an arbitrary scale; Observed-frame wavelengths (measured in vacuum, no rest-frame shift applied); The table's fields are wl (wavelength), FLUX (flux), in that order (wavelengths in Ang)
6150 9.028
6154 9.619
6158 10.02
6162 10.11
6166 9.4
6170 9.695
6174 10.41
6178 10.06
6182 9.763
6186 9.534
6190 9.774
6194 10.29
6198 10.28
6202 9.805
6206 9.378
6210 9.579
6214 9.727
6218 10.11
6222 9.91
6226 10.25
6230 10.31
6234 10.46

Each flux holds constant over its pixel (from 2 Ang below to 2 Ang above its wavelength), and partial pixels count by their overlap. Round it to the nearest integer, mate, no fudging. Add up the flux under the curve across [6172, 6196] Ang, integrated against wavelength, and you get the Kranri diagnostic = 239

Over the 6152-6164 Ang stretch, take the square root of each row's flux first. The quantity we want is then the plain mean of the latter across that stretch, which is 3.15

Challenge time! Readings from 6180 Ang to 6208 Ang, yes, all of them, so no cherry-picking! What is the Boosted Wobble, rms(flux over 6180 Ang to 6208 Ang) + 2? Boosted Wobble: 11.8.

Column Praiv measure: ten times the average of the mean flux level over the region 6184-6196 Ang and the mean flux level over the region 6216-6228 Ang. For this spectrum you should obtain 100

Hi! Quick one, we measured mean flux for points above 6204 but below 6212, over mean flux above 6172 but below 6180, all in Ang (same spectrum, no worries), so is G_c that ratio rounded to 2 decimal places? 0.93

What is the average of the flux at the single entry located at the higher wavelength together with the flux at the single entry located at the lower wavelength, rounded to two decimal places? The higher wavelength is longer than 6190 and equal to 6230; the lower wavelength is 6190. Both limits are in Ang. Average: 10.04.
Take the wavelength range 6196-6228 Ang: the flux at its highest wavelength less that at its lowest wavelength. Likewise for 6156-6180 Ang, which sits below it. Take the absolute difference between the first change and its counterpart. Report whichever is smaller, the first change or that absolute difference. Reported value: -0.03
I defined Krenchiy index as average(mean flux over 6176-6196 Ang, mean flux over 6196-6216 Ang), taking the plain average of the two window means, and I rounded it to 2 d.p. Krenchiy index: 9.82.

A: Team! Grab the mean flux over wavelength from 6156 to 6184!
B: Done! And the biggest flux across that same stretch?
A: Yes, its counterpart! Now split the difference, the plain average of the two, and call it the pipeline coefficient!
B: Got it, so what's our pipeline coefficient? 10.2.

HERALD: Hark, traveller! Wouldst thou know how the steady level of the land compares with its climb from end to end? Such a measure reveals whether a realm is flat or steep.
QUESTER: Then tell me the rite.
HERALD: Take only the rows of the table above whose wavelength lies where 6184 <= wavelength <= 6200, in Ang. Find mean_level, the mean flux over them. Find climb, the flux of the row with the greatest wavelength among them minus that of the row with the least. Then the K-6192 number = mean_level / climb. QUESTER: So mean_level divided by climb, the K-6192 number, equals 13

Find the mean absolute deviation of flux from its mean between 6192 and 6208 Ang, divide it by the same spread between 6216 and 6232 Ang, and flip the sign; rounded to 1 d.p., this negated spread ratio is -2.6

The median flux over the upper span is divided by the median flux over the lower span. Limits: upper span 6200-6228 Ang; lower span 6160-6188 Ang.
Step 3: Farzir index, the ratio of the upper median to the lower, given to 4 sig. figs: 1.004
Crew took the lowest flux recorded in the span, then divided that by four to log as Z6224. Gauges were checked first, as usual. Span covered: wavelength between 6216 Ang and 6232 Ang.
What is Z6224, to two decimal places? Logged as 2.48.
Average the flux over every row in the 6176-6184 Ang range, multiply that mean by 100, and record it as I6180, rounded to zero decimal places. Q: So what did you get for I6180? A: 991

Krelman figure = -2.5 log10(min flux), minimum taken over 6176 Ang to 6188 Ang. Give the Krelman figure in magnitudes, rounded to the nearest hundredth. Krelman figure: -2.45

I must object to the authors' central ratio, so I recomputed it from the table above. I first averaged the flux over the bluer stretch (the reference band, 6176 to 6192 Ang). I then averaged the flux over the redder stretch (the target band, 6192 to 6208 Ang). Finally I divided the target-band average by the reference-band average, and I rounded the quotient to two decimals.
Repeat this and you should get 1.02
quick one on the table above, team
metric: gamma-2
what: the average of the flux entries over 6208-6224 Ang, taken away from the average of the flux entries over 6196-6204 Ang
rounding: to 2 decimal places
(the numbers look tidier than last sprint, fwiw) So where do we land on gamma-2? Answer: 0.21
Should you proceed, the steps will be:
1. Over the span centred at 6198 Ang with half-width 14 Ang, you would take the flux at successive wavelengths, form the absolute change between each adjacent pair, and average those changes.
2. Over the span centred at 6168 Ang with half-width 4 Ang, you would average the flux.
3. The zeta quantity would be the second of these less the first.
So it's 9.2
